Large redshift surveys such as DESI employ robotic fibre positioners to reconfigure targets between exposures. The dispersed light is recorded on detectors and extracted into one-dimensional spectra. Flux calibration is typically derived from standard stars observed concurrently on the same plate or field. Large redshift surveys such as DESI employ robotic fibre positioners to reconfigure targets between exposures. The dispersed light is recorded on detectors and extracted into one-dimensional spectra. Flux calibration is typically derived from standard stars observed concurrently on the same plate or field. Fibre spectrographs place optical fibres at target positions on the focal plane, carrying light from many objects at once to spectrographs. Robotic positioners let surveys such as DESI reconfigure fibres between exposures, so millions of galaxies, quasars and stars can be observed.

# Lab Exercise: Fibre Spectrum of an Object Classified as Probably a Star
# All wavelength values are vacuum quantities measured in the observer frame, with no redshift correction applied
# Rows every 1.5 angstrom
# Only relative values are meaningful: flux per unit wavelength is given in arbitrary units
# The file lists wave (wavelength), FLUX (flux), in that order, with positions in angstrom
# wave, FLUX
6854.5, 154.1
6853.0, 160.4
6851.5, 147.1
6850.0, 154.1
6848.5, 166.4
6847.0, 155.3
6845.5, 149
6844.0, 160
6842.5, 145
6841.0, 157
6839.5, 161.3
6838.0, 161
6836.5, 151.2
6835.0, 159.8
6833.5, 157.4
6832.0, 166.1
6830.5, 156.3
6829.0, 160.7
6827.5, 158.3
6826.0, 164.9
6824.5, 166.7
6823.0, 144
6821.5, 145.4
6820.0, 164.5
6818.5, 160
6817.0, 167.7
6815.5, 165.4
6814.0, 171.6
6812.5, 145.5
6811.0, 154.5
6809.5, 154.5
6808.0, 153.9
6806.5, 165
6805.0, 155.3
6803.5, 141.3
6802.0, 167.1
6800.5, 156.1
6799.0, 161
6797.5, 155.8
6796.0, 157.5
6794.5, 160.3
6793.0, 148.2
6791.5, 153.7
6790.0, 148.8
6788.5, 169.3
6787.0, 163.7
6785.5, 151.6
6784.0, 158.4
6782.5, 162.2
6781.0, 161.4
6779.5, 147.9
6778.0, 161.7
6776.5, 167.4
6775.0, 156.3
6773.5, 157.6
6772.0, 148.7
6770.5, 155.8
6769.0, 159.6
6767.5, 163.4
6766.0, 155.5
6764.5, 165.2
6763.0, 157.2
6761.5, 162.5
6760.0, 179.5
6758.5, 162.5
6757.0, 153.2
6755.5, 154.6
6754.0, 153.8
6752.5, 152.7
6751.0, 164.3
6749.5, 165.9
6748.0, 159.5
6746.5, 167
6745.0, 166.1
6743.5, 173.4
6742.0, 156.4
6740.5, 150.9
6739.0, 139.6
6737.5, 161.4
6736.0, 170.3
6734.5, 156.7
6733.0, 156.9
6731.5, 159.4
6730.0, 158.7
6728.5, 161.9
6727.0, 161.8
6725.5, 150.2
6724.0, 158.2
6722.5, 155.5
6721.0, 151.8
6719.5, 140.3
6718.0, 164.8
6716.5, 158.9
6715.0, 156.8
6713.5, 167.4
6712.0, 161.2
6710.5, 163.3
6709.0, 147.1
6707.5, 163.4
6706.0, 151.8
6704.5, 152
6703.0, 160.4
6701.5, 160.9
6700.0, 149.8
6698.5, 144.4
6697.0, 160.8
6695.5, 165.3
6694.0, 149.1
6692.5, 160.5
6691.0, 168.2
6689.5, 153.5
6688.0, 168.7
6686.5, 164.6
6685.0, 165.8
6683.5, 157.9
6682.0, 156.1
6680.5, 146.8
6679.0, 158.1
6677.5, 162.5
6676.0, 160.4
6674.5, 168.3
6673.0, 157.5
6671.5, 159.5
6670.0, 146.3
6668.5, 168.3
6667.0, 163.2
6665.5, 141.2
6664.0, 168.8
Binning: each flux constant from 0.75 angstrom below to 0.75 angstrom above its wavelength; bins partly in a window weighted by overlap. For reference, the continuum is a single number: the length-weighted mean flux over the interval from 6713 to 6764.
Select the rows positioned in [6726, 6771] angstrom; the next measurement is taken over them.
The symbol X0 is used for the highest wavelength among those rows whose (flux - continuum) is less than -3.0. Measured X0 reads 6770.5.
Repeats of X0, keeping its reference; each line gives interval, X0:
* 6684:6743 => 6740.5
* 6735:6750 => 6740.5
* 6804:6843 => 6842.5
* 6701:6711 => 6709.0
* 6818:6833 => 6823.0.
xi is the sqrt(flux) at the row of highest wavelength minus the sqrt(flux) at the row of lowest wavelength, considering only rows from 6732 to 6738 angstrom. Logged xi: 0.2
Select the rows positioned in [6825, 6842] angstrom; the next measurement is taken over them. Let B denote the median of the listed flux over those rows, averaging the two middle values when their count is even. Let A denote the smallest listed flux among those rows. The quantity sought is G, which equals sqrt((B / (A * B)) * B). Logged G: 1.03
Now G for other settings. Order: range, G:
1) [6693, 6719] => 1.05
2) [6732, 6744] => 1.06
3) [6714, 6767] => 1.07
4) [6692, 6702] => 1.05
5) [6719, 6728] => 1.05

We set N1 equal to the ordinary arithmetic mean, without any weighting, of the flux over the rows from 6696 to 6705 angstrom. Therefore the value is 155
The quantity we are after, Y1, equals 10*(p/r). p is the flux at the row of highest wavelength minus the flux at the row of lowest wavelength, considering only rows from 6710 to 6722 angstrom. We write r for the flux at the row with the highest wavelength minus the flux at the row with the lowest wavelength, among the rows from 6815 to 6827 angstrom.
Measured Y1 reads 230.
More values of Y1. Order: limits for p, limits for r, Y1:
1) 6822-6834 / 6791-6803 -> 10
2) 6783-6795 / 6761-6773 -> -1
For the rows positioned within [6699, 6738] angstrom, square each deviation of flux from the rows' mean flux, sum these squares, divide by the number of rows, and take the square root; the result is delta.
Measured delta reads 6.5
